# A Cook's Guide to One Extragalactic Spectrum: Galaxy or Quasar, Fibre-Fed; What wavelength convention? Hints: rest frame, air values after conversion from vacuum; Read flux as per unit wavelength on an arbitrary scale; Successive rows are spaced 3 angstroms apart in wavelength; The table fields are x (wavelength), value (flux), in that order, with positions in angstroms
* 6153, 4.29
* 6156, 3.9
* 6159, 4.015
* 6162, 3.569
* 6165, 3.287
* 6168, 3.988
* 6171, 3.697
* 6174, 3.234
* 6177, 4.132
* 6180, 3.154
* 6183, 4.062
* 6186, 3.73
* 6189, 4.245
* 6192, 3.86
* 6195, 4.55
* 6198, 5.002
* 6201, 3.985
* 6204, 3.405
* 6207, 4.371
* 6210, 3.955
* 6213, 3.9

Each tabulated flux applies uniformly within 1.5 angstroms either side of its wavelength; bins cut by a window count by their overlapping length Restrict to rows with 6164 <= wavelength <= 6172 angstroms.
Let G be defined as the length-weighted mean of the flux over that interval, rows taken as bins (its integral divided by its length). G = 3.68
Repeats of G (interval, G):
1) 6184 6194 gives 3.98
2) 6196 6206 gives 4.16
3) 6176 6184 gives 3.74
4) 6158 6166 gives 3.62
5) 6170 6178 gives 3.66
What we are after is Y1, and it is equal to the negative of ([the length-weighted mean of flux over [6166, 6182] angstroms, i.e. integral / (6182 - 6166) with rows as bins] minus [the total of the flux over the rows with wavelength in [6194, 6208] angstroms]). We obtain 17.7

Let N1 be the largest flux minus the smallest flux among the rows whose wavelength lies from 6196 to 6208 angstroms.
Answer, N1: 1.6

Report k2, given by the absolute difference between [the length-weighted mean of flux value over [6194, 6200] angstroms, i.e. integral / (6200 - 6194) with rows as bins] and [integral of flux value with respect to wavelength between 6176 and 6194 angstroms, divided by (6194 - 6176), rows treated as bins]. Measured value 0.9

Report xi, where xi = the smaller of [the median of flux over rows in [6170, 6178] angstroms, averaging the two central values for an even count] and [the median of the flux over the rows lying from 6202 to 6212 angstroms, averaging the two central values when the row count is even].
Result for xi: 3.70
